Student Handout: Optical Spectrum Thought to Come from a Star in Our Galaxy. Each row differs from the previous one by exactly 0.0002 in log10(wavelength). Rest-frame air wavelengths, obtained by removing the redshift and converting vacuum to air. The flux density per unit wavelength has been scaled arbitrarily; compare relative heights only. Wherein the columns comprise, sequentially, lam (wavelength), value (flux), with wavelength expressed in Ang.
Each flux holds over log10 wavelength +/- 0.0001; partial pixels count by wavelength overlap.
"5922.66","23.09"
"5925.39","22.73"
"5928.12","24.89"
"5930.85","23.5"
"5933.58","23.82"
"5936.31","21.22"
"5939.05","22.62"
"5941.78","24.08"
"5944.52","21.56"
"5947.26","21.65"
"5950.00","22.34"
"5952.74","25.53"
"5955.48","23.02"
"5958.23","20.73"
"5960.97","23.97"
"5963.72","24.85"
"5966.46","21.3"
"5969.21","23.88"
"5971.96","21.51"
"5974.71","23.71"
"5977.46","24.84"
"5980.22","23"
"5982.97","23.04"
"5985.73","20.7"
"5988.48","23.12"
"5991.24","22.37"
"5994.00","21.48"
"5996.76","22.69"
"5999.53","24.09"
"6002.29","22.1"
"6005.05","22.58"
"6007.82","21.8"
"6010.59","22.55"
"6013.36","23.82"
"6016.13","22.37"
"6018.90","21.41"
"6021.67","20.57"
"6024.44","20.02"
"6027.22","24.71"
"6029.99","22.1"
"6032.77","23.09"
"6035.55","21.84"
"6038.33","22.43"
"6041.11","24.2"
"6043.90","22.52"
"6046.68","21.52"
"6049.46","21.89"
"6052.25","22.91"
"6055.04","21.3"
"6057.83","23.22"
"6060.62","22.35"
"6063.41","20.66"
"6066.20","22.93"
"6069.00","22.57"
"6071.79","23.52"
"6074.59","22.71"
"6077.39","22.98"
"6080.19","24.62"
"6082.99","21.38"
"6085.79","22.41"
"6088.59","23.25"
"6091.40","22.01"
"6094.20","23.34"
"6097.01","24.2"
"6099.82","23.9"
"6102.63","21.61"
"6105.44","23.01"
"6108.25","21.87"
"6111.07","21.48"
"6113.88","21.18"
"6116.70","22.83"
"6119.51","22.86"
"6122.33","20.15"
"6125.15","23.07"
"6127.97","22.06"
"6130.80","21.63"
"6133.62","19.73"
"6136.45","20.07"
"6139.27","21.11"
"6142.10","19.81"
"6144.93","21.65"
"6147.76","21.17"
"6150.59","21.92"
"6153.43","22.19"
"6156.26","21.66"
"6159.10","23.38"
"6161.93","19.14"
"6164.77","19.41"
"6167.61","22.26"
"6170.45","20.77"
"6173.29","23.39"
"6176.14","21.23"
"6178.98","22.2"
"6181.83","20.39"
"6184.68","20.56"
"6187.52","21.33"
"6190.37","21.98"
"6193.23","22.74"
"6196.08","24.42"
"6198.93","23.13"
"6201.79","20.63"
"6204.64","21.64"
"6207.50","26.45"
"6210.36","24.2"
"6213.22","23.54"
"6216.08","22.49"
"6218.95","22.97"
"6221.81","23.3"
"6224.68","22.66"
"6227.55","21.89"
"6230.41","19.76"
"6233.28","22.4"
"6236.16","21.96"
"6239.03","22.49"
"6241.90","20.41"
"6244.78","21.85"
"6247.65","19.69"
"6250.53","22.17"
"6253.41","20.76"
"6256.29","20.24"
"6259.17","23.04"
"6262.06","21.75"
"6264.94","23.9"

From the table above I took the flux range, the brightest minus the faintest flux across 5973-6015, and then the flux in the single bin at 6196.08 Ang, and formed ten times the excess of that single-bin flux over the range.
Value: 203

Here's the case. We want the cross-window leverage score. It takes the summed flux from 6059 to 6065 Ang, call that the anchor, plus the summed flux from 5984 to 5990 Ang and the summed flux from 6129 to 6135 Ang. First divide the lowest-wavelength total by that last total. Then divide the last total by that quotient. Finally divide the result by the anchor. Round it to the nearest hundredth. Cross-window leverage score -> 0.91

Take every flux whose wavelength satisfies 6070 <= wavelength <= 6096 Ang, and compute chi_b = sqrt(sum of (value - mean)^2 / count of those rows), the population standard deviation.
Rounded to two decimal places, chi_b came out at 0.88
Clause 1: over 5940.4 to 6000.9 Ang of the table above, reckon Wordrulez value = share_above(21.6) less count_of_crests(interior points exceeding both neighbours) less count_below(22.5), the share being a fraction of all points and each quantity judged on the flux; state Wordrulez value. -14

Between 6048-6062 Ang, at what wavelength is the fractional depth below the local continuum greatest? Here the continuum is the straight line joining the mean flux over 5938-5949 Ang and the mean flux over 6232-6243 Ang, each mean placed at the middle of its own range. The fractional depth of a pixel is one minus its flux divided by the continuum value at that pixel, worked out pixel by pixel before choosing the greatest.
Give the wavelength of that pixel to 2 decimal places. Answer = 6055.04 Ang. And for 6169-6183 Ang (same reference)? 6181.83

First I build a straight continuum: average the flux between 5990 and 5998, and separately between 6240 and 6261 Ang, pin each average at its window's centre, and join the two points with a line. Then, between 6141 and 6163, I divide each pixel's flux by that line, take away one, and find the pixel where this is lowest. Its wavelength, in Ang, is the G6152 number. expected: 6161.93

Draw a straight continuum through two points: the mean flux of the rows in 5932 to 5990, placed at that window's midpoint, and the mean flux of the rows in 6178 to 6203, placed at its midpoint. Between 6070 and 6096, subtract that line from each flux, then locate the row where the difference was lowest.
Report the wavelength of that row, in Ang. 6082.99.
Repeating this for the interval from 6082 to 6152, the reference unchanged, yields 6133.62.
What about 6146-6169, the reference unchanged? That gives 6161.93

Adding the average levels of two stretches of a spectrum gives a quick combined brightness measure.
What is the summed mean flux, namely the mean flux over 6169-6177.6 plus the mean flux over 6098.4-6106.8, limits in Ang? 44.6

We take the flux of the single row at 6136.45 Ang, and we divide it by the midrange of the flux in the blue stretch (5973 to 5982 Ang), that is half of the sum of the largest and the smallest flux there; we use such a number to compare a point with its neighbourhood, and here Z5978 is 0.84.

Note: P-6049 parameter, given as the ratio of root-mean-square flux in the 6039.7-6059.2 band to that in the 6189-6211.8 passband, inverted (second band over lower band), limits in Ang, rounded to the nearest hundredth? 1.03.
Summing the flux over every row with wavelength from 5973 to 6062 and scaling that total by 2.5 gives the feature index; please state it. 1801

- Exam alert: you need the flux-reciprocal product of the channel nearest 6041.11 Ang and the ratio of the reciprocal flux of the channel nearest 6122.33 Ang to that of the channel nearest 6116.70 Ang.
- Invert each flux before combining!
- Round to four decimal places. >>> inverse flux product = 0.0468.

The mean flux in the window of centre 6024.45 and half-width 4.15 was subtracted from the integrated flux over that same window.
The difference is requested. 159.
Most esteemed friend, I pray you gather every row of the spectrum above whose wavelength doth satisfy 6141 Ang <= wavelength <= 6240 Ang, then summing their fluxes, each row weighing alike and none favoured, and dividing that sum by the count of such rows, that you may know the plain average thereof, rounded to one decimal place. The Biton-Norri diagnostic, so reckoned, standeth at 22.0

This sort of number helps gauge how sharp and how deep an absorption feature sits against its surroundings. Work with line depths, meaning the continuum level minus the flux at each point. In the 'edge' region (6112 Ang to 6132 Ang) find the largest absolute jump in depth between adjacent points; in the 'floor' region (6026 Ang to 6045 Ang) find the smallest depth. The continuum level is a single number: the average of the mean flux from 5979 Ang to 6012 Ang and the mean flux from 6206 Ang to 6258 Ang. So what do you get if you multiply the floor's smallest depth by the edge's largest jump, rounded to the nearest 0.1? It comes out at -7.0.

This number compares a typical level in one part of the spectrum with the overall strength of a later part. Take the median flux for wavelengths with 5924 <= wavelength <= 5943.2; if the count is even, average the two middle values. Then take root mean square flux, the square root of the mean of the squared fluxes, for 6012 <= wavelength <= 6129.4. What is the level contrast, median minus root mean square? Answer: 1.0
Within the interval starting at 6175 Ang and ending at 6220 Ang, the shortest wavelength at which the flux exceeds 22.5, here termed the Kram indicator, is 6193.23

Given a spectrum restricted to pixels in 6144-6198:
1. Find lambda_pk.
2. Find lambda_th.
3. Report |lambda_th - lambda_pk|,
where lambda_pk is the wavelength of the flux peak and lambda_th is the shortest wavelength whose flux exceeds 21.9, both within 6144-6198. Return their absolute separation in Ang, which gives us 45.5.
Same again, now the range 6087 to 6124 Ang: 8.4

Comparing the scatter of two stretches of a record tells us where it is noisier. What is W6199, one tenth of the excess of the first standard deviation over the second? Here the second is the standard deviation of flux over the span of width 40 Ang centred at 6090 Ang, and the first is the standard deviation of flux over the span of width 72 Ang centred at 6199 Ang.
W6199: 0.060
